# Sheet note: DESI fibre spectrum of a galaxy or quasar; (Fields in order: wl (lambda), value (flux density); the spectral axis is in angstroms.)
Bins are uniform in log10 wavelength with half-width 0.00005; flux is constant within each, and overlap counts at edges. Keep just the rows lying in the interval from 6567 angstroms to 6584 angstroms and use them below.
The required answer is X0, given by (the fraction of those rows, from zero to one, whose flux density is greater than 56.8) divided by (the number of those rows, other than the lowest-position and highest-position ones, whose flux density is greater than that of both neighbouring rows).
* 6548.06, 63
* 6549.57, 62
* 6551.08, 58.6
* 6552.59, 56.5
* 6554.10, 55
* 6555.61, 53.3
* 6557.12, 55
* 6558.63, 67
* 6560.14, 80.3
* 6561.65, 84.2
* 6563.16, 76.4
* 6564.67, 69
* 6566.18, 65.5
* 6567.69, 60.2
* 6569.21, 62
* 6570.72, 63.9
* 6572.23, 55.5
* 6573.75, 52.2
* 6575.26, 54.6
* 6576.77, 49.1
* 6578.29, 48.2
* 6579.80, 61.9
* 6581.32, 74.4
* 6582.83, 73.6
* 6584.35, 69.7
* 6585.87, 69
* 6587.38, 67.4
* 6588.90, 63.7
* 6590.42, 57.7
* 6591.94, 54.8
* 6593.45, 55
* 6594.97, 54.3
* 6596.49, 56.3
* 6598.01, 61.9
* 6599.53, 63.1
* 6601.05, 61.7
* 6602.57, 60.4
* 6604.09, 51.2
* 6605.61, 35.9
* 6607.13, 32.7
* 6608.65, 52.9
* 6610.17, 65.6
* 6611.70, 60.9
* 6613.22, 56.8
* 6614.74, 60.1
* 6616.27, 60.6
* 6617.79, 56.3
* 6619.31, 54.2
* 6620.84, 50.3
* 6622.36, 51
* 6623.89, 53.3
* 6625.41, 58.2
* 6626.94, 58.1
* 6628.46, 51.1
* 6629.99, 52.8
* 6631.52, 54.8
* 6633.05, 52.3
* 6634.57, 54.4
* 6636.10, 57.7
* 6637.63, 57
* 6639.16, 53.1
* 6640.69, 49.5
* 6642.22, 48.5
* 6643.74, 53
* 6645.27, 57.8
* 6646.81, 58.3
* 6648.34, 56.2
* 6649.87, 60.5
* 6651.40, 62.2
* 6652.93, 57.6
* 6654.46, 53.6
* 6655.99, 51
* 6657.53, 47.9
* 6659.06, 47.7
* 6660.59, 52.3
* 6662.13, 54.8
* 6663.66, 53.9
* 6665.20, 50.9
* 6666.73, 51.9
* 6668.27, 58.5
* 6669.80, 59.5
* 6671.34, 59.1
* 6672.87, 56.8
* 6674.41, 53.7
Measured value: 0.2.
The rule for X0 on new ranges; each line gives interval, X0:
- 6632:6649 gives 0.2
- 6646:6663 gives 0.4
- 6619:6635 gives 0.1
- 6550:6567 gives 0.6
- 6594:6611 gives 0.5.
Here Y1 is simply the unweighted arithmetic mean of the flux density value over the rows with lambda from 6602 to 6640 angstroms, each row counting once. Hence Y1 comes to 54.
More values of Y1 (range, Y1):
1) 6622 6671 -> 54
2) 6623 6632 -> 55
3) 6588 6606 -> 56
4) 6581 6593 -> 66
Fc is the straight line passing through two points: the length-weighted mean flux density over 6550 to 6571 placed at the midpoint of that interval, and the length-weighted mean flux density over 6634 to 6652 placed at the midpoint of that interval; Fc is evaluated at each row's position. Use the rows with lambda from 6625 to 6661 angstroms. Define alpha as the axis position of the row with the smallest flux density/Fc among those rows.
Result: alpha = 6642.22 angstroms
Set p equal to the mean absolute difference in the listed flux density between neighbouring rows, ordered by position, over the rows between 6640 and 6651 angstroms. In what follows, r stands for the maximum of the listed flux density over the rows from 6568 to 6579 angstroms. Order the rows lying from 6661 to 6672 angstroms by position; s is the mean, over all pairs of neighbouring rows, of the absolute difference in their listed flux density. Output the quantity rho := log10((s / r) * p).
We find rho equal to -1.02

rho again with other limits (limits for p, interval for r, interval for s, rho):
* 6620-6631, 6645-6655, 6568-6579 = -0.78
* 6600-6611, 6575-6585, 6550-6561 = -0.13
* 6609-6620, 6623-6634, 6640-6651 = -0.81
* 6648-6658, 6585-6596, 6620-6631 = -0.86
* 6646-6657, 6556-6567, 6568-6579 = -0.85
